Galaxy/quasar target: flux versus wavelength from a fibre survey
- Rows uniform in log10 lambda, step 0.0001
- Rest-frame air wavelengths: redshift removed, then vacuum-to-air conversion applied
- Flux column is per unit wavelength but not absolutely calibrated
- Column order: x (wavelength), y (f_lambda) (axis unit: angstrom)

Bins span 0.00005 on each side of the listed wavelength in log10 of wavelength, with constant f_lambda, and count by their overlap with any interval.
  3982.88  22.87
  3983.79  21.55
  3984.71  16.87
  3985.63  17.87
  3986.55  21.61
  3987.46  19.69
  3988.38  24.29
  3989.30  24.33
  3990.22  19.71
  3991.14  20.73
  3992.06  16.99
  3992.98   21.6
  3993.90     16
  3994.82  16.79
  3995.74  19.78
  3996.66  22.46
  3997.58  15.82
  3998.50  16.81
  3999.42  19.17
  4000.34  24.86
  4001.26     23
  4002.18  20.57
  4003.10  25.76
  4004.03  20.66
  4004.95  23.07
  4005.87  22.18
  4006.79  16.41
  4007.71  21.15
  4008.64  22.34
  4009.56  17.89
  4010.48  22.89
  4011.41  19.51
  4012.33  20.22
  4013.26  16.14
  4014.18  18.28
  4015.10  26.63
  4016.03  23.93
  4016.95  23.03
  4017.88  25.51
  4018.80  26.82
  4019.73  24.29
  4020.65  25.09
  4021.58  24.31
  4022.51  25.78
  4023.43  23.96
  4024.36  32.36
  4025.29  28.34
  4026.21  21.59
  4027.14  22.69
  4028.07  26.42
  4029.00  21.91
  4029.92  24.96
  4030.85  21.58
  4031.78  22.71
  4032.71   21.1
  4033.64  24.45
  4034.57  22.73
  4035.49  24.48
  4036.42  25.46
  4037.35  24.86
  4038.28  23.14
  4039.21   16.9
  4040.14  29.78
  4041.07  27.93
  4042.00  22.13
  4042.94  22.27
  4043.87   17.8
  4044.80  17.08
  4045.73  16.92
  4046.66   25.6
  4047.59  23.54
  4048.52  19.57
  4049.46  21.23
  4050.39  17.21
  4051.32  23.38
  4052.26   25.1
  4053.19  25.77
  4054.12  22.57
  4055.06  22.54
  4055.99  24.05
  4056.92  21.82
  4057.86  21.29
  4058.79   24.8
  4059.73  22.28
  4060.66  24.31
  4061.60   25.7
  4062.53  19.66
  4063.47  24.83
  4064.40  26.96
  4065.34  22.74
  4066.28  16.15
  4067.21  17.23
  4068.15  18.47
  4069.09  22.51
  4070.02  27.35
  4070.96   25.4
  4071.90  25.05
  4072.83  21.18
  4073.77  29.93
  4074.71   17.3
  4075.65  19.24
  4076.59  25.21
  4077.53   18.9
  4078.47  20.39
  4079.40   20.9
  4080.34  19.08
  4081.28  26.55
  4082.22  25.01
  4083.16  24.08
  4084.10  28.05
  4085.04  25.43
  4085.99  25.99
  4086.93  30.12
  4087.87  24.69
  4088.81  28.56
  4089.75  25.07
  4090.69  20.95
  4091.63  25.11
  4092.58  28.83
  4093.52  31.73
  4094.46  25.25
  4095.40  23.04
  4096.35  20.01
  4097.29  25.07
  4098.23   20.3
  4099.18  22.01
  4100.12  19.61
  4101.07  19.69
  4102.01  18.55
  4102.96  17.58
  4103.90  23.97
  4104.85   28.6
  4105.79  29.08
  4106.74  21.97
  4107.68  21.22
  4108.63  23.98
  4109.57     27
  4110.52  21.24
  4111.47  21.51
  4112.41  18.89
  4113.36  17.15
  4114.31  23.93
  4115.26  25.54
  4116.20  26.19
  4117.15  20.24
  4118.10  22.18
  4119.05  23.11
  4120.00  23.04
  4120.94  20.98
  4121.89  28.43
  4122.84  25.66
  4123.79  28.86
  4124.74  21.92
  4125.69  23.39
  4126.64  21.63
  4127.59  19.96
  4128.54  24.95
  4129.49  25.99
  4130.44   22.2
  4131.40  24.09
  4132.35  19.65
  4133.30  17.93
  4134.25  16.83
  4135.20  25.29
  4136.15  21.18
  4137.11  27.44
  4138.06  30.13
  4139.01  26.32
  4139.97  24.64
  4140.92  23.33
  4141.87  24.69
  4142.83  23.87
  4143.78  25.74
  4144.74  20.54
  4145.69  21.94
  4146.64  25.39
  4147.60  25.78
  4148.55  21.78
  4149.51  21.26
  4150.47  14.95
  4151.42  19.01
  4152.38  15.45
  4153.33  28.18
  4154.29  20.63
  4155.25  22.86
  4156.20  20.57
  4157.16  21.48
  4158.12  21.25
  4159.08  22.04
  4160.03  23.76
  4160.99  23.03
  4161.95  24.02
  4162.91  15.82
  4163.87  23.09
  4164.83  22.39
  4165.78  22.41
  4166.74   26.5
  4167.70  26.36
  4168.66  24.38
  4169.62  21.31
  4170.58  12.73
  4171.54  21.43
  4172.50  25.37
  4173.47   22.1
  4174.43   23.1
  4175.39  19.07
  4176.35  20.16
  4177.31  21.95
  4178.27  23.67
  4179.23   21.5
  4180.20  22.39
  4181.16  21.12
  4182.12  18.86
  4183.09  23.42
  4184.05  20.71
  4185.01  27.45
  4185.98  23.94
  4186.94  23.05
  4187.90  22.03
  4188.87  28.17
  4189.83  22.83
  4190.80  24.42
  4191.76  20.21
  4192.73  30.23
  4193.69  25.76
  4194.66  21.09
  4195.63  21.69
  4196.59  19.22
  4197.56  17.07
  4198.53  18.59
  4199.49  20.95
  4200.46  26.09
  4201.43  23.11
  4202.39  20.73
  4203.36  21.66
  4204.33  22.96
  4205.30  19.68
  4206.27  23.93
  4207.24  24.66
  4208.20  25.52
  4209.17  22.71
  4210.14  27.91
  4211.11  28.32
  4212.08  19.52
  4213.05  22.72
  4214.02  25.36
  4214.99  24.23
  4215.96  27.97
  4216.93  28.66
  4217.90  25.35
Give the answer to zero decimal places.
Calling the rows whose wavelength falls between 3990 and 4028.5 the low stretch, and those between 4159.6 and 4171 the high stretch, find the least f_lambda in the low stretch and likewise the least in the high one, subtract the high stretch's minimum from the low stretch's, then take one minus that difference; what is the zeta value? -2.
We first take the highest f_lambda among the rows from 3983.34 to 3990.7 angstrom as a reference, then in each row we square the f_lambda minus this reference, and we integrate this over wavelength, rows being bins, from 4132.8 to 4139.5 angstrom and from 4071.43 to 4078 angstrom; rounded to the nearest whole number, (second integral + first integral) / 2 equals 143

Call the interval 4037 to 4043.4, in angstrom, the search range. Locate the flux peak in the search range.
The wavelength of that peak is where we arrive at 4040.14 angstrom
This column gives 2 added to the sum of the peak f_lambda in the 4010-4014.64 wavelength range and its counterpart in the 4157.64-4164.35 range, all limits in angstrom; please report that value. 49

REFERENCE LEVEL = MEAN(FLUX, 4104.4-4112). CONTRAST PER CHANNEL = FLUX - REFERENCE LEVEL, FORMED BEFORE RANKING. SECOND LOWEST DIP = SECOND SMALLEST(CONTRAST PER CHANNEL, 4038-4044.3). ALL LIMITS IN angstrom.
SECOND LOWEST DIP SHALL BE -6.5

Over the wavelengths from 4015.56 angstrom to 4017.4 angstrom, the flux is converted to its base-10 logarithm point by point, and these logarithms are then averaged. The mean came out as 1.37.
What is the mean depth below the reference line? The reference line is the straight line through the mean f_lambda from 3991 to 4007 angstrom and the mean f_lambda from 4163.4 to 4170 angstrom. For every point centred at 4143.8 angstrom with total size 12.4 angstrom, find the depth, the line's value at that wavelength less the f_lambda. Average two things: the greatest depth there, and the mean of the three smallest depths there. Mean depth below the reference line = -0.7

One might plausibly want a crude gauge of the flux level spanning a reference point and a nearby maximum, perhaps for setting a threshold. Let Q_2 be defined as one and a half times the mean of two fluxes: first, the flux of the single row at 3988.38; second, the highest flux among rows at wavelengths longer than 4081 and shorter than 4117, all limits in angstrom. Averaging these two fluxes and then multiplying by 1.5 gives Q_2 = 42.0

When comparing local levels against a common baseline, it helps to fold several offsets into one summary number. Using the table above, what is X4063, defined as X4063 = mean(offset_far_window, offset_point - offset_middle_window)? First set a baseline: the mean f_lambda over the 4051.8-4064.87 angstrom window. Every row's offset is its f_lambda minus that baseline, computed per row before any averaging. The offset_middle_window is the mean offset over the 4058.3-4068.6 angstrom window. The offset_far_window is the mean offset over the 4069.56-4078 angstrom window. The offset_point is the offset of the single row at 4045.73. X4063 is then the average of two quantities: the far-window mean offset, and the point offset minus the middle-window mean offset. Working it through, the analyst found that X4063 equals -2.8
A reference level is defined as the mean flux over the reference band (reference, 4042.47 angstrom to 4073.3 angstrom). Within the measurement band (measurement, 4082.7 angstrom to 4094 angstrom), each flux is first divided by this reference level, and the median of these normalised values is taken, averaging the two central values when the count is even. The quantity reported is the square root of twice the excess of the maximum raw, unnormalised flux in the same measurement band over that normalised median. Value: 7.8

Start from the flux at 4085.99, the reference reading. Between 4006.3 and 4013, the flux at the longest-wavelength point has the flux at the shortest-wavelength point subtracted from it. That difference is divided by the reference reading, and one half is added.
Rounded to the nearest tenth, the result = 0.6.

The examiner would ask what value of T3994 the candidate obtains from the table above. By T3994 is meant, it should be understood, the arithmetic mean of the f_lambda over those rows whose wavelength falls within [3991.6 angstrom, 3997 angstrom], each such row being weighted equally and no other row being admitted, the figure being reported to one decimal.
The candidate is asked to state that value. 18.9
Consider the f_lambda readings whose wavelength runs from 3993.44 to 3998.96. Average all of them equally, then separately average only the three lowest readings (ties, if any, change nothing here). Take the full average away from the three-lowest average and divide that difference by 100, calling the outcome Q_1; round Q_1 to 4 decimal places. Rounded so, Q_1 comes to -0.0174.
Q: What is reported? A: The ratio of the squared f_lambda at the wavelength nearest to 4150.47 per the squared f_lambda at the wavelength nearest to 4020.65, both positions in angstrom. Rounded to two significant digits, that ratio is 0.36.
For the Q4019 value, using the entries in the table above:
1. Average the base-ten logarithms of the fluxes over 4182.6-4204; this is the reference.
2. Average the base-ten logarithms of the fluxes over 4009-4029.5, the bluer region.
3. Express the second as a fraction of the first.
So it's 1.01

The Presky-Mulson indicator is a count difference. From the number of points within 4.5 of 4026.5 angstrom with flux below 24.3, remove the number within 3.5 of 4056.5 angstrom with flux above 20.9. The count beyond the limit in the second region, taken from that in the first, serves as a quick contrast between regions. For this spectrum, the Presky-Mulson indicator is -3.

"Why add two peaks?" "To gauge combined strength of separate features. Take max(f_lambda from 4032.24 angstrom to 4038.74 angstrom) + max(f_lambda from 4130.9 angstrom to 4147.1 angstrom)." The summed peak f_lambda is 55.6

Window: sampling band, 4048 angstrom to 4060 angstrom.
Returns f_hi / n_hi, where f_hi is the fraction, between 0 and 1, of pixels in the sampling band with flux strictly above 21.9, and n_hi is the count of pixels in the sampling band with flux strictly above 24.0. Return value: 0.15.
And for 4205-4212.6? 0.19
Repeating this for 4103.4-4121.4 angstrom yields 0.13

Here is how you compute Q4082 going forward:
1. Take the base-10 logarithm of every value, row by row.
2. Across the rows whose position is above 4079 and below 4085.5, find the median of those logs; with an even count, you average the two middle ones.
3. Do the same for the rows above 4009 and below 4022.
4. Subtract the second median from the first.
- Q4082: 0.027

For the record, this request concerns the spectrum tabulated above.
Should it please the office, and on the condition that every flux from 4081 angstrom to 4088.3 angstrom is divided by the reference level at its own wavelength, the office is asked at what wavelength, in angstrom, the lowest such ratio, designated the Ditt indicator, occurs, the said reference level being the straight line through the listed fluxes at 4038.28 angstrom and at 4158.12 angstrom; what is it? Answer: 4083.16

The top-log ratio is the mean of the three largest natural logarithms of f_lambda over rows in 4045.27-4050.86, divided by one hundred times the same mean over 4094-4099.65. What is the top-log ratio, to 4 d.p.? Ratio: 0.0099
